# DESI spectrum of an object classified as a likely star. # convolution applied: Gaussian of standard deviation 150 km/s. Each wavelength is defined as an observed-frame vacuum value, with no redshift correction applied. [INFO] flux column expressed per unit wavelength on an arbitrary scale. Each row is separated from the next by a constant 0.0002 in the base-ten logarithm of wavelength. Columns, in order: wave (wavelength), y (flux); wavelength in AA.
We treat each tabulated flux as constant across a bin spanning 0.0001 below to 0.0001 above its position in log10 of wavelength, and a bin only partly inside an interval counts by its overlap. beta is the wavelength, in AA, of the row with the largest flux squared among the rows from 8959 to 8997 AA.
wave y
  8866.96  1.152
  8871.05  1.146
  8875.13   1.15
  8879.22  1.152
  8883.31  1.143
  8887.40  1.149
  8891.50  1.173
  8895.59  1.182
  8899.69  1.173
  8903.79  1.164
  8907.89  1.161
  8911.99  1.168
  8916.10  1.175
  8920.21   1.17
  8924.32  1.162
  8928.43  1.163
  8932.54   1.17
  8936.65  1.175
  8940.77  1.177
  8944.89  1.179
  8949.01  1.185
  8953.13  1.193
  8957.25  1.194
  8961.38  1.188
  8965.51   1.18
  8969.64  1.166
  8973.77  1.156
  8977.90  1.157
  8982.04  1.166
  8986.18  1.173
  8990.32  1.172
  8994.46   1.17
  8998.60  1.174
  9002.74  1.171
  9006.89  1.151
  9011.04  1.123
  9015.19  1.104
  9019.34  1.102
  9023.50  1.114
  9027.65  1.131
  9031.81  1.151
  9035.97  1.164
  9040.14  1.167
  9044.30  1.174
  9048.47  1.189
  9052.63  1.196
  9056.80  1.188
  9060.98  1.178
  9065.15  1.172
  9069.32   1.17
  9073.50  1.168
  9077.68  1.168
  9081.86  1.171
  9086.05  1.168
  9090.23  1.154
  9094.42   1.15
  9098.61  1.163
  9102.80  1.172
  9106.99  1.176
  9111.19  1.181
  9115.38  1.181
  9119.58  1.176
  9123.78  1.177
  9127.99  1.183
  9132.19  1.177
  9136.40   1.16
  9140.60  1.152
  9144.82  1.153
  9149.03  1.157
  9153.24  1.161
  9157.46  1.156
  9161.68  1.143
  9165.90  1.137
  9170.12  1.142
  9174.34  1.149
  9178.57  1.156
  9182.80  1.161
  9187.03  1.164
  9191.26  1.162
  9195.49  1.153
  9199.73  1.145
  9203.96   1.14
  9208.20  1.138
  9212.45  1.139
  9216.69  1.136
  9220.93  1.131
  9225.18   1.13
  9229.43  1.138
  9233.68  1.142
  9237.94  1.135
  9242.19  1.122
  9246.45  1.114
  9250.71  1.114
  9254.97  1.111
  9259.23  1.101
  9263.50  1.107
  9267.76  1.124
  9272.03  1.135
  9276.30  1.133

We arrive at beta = 8961.38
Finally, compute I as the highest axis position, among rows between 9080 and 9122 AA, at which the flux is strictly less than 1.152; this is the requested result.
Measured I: 9094.42 AA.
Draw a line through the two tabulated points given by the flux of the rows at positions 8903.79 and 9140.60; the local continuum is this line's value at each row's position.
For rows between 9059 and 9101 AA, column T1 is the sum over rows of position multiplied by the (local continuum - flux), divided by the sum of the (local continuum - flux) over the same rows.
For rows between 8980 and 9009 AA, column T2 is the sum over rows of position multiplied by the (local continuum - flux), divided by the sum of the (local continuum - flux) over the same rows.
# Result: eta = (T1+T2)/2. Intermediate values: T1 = 9073.6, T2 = 8991.7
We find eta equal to 9032.6 AA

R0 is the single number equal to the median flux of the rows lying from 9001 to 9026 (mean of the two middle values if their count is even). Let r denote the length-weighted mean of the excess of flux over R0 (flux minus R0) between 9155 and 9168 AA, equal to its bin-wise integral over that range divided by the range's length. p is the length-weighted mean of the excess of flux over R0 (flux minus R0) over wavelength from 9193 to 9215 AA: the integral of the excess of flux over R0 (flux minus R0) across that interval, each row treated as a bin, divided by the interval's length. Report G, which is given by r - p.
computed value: 0.003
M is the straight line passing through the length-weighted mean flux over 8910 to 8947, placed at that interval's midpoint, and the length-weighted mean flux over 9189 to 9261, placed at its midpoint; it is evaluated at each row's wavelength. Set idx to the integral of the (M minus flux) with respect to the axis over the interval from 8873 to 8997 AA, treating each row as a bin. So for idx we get 0.1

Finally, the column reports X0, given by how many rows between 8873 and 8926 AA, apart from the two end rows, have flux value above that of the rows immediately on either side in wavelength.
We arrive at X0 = 3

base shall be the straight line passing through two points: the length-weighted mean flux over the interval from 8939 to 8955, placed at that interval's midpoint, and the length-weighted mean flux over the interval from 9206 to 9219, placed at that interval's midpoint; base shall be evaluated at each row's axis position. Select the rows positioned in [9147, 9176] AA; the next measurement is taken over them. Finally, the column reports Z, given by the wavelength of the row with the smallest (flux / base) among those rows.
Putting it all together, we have 9165.90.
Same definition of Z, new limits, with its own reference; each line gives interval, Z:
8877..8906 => 8883.31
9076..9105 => 9094.42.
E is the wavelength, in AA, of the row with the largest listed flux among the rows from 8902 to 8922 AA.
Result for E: 8916.10 AA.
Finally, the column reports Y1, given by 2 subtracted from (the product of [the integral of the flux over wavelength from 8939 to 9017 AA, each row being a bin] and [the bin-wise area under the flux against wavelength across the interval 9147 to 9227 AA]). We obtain 8357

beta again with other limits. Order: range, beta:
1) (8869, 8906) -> 8895.59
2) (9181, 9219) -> 9187.03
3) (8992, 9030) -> 8998.60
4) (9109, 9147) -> 9127.99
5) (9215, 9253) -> 9233.68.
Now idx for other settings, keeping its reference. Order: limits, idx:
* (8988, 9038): 0.8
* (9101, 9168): -1.4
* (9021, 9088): -0.8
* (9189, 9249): -0.2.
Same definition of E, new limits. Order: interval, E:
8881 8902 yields 8895.59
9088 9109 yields 9106.99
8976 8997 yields 8986.18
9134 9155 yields 9153.24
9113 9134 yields 9127.99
